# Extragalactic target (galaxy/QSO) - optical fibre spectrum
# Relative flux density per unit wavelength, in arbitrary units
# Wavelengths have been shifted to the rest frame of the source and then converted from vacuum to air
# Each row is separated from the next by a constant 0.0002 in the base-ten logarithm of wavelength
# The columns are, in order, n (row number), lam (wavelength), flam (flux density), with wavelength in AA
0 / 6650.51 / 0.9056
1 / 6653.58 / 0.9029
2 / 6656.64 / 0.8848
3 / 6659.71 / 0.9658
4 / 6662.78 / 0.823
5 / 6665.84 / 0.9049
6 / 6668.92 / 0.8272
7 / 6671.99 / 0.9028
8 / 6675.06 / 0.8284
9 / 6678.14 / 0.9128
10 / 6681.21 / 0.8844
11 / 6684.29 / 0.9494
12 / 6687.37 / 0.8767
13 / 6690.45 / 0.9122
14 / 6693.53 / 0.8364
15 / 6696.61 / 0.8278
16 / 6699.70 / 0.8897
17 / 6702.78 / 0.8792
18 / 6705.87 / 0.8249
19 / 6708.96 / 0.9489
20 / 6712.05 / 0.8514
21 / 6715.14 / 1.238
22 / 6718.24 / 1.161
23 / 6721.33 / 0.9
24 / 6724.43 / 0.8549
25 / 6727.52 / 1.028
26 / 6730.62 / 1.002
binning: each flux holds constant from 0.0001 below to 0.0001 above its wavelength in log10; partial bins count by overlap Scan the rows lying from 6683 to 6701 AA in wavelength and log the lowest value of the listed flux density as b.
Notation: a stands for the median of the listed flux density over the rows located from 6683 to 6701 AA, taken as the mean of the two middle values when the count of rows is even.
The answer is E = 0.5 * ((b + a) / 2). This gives 0.428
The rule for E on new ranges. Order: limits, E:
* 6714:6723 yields 0.515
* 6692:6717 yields 0.423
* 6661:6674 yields 0.422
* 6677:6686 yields 0.449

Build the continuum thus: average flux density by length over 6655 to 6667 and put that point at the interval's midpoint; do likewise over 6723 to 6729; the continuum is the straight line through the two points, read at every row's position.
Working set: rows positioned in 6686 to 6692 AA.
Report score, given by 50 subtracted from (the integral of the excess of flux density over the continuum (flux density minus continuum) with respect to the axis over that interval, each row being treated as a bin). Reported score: -50.13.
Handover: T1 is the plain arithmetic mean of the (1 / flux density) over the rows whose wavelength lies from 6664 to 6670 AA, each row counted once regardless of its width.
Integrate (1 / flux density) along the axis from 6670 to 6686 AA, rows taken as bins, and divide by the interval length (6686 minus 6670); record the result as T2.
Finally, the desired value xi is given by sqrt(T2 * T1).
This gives 1.14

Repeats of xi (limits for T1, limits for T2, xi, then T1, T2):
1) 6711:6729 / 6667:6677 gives 1.09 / 1.02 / 1.17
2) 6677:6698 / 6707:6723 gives 1.07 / 1.13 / 1.01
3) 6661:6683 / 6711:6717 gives 1.06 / 1.15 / 0.97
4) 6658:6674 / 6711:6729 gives 1.07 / 1.13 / 1.01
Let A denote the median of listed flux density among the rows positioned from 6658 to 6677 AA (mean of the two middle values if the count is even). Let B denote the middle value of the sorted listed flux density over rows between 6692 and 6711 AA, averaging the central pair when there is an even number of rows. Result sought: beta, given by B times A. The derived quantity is 0.743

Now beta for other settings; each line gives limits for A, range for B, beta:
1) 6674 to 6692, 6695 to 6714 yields 0.777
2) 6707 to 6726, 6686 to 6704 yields 0.812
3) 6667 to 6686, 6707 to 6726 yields 0.826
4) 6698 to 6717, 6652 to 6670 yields 0.791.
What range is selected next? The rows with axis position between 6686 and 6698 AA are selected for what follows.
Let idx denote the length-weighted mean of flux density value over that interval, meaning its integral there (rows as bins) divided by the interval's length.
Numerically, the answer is 0.86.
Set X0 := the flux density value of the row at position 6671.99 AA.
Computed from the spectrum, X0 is 0.9028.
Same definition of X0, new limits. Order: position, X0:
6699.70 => 0.8897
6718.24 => 1.161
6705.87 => 0.8249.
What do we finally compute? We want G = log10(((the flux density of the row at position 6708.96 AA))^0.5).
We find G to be -0.011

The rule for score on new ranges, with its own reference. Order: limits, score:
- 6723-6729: -50.01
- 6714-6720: -48.50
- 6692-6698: -50.53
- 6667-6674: -50.26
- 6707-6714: -50.12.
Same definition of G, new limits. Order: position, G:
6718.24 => 0.032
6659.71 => -0.008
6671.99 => -0.022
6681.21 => -0.027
